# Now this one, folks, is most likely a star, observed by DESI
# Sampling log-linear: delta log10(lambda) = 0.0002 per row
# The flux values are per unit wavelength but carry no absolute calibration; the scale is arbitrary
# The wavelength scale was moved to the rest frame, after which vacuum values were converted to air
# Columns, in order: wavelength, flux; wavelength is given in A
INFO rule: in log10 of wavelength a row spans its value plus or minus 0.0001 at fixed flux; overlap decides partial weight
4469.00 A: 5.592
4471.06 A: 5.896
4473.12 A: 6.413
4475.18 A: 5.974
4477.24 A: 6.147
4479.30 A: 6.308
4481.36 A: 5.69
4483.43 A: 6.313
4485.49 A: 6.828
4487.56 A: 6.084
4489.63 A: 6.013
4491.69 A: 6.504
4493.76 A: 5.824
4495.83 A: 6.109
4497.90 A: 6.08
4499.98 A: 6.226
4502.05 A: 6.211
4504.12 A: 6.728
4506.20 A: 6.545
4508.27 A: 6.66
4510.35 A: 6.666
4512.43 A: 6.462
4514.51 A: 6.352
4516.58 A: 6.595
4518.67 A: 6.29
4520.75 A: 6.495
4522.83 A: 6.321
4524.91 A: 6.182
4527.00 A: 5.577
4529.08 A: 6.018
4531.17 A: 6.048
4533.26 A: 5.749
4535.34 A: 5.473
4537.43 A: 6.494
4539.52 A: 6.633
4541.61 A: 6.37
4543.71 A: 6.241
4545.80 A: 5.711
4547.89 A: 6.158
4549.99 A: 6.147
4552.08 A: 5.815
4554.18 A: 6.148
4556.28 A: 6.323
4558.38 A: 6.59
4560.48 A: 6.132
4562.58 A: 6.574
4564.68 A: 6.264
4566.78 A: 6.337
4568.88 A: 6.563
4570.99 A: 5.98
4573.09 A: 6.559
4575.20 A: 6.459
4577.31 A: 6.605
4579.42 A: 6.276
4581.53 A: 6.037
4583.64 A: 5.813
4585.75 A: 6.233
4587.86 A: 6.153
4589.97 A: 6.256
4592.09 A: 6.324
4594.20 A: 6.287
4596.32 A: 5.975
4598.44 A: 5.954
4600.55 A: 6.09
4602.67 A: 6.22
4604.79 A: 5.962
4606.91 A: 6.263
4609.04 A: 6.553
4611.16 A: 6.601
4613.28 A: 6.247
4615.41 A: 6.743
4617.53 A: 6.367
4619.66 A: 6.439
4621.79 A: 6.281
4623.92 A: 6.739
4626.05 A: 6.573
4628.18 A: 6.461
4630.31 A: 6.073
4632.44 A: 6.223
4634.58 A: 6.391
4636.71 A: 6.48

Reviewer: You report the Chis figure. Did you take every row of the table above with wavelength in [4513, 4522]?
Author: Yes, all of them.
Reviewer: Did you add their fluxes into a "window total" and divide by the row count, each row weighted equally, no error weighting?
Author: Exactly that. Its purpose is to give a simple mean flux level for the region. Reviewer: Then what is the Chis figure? 6.43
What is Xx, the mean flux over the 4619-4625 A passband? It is 6.49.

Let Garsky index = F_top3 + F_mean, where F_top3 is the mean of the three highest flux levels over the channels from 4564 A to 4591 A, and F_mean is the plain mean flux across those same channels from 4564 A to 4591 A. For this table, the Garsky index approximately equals 12.8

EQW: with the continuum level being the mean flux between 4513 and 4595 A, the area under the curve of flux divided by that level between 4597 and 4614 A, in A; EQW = 17.0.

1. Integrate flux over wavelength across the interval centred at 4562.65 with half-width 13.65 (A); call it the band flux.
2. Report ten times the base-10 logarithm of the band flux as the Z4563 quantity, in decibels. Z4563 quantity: 22.36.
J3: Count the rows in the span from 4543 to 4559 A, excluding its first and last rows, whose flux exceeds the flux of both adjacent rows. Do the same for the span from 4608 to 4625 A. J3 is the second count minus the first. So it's 2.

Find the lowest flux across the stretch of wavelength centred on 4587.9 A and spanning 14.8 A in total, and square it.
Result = 33.8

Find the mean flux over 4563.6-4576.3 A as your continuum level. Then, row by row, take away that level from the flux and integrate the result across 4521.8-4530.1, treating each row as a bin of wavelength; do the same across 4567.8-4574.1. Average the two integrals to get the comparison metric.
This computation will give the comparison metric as -1.4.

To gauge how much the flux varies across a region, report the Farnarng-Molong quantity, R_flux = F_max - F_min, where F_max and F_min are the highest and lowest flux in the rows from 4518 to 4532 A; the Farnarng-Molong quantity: 0.92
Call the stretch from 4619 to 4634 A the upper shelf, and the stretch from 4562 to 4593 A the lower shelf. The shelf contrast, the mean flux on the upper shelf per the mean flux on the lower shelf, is 1.02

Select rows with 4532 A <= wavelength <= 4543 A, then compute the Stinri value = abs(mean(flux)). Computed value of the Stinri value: 6.14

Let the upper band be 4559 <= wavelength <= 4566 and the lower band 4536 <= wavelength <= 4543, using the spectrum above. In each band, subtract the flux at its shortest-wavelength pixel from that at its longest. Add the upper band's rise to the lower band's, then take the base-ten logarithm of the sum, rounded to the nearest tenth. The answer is -2.1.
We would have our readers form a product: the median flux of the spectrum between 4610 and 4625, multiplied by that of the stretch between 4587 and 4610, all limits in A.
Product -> 40.1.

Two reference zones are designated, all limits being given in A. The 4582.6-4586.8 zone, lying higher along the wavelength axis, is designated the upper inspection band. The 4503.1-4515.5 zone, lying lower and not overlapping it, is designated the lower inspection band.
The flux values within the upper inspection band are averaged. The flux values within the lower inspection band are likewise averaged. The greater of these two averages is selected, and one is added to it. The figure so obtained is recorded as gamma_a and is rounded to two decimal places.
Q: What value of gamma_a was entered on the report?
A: 7.57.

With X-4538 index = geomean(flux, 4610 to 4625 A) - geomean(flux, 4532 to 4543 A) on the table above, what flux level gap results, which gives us 0.358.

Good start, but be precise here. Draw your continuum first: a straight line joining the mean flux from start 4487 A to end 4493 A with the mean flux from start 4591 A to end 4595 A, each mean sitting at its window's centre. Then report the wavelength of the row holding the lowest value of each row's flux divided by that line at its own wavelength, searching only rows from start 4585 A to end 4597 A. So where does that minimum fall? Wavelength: 4596.32 A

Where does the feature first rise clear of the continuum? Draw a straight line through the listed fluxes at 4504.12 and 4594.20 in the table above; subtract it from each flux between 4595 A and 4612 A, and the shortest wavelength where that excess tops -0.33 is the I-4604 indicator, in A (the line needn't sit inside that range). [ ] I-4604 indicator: 4596.32 A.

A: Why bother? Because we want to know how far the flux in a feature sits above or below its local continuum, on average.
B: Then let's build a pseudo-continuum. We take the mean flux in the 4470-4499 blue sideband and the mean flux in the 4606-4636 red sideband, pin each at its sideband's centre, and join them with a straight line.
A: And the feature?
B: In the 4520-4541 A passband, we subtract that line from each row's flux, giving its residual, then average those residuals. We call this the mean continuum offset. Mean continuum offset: -0.147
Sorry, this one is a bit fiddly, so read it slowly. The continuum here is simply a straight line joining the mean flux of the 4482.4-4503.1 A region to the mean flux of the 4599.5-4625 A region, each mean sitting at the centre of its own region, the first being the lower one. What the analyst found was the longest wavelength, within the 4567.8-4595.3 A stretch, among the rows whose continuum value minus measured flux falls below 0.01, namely 4577.31 A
